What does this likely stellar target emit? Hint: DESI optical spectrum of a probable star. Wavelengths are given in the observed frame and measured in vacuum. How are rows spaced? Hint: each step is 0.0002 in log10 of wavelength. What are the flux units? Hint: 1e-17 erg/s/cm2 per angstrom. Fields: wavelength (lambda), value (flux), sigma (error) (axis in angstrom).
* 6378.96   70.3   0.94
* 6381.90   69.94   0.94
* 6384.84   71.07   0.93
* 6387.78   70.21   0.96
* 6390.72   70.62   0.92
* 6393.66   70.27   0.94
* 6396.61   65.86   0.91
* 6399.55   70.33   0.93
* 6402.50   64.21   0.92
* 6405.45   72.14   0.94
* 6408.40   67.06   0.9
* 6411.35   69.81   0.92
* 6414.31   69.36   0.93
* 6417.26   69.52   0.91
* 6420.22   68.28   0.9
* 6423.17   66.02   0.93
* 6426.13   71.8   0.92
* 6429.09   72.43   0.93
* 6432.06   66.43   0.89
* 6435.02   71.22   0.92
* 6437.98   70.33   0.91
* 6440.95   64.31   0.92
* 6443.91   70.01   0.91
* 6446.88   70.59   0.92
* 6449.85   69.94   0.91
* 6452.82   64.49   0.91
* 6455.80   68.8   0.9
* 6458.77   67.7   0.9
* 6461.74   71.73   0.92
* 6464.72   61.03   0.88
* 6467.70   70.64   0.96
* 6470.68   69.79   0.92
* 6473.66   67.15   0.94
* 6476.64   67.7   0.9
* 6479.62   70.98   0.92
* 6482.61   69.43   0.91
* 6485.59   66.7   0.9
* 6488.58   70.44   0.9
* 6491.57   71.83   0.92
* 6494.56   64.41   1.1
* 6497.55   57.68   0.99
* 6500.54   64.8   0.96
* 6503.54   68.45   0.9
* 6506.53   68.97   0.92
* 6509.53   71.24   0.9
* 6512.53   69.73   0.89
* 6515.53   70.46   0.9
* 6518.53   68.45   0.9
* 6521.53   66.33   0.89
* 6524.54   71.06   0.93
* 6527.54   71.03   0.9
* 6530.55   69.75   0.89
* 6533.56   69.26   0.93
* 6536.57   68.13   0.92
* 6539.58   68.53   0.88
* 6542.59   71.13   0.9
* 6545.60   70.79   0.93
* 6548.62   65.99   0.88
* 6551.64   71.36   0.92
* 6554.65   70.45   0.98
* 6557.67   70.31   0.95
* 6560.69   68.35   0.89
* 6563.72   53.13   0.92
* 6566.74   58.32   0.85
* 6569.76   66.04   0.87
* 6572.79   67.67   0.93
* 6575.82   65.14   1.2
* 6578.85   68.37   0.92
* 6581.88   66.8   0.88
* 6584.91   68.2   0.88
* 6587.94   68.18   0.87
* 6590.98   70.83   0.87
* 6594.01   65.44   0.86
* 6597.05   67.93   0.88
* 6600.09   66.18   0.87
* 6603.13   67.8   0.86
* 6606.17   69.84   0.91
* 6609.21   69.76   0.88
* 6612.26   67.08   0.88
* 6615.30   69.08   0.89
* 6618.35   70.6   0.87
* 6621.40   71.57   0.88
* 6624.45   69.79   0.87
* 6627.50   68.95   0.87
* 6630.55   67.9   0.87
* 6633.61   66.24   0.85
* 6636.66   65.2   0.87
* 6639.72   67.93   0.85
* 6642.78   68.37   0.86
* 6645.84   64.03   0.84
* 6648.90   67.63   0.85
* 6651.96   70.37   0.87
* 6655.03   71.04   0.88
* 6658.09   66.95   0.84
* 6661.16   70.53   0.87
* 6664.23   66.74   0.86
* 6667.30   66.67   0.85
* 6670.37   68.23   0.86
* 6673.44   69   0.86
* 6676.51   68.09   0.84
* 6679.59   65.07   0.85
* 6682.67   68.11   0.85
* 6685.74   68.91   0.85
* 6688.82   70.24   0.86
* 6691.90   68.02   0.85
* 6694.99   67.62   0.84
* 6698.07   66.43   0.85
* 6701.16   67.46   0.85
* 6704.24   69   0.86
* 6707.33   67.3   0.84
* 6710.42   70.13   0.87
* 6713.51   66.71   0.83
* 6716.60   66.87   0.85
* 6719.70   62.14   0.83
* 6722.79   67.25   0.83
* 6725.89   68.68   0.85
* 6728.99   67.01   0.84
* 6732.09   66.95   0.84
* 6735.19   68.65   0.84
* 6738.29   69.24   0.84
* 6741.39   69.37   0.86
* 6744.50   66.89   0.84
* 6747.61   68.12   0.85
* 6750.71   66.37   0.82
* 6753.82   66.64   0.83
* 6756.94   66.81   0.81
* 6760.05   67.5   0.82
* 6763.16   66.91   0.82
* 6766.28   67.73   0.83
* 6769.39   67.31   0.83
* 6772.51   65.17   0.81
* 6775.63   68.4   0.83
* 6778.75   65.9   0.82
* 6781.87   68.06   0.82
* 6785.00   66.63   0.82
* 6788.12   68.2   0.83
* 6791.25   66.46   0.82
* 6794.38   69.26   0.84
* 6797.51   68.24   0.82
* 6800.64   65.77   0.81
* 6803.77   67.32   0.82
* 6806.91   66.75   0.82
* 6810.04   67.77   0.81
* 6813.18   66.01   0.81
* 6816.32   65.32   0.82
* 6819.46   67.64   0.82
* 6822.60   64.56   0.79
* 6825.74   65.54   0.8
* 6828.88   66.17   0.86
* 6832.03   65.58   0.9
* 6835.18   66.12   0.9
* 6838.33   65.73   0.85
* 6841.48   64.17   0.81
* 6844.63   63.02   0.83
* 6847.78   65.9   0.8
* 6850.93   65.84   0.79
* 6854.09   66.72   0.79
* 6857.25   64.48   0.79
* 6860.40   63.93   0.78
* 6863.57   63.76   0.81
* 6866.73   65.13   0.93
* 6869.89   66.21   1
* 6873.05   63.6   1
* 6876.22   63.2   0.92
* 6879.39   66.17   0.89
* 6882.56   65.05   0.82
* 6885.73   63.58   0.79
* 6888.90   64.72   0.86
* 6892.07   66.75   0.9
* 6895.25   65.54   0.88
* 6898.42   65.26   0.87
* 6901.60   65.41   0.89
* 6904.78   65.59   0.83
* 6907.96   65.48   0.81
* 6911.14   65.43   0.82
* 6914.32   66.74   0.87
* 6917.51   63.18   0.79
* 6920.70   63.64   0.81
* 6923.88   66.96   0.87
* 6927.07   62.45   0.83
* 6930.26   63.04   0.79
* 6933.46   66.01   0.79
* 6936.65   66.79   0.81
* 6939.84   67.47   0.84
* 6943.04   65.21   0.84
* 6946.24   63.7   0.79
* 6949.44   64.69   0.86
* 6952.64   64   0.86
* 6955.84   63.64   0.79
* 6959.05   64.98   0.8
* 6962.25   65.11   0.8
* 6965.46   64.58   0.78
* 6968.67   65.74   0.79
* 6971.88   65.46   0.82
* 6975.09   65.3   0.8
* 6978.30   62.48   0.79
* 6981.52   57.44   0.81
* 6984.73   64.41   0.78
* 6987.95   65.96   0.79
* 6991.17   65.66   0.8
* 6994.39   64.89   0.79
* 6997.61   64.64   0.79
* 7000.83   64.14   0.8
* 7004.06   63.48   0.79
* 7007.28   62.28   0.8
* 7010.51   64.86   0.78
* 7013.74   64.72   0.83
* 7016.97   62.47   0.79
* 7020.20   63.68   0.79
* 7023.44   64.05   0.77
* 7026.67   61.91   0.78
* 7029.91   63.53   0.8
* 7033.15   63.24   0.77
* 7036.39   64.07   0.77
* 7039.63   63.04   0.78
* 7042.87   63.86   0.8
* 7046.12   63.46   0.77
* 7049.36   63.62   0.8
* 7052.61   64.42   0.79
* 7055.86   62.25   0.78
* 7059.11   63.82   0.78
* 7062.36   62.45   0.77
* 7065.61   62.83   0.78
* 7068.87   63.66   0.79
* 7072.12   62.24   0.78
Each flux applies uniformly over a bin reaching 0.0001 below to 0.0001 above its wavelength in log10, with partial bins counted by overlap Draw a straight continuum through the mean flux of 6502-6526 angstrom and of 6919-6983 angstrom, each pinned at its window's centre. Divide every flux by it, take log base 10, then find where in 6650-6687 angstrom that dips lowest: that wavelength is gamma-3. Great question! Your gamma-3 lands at 6679.59 angstrom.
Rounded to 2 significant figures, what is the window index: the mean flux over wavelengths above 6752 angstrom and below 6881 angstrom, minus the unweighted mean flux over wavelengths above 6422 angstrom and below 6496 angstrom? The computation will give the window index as -2.5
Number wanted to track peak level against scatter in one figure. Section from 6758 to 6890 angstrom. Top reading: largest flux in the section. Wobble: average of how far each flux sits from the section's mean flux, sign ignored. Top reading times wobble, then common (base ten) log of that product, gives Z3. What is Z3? 1.93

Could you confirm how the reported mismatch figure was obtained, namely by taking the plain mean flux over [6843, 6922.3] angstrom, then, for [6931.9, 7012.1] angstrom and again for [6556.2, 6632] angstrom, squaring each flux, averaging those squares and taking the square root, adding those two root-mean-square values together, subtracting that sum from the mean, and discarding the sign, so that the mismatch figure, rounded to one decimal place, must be 67.0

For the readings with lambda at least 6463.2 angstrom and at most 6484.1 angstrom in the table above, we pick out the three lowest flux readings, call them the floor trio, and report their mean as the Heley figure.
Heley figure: 65.3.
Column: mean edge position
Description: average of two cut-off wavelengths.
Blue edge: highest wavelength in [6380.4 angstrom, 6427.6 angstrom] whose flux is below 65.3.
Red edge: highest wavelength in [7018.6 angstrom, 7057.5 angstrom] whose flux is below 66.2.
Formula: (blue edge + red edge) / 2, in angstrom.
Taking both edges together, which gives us 6729.2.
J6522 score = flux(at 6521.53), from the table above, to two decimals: 66.33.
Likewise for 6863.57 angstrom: 63.76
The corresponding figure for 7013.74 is 64.72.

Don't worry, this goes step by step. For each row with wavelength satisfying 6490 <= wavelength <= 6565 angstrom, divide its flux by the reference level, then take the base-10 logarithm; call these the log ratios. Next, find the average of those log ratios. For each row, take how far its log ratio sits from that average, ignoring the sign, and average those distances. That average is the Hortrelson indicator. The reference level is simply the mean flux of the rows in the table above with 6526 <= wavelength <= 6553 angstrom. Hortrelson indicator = 0.020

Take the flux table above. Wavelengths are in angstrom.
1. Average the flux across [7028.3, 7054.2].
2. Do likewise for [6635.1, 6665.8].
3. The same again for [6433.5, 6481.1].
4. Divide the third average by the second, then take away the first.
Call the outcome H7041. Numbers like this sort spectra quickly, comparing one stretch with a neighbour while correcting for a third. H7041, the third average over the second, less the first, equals -62.6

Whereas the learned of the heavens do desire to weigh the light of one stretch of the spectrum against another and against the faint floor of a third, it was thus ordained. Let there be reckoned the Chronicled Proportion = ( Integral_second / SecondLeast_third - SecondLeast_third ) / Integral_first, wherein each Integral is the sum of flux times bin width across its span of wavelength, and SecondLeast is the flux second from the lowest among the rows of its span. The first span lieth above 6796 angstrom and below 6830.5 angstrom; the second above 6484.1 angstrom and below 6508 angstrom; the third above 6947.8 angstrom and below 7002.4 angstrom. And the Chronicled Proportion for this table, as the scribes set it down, -0.016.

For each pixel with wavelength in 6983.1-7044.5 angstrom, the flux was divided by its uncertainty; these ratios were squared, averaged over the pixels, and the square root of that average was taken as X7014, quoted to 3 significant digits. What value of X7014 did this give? 81.0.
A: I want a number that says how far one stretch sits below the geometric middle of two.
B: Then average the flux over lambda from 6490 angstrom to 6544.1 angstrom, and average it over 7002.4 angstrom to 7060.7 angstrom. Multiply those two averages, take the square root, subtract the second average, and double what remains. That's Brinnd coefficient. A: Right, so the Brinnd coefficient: 4.8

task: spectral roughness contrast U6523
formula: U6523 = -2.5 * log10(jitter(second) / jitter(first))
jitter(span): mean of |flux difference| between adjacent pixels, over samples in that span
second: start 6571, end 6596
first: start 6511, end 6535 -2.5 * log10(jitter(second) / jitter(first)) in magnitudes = -0.4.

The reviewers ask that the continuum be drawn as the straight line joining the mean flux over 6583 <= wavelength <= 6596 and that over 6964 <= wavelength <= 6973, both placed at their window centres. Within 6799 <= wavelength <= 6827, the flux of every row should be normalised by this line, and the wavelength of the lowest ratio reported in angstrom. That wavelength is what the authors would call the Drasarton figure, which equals 6822.60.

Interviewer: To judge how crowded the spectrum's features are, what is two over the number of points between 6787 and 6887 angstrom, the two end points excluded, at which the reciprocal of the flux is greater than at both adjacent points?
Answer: 0.20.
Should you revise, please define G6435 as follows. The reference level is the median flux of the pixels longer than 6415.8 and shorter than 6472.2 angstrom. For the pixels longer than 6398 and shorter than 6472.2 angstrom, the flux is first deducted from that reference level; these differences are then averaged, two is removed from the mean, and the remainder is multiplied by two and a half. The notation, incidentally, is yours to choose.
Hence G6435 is -2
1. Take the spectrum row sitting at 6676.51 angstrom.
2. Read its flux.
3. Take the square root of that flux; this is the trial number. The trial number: 8.25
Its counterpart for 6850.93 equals 8.11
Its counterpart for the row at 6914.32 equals 8.17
